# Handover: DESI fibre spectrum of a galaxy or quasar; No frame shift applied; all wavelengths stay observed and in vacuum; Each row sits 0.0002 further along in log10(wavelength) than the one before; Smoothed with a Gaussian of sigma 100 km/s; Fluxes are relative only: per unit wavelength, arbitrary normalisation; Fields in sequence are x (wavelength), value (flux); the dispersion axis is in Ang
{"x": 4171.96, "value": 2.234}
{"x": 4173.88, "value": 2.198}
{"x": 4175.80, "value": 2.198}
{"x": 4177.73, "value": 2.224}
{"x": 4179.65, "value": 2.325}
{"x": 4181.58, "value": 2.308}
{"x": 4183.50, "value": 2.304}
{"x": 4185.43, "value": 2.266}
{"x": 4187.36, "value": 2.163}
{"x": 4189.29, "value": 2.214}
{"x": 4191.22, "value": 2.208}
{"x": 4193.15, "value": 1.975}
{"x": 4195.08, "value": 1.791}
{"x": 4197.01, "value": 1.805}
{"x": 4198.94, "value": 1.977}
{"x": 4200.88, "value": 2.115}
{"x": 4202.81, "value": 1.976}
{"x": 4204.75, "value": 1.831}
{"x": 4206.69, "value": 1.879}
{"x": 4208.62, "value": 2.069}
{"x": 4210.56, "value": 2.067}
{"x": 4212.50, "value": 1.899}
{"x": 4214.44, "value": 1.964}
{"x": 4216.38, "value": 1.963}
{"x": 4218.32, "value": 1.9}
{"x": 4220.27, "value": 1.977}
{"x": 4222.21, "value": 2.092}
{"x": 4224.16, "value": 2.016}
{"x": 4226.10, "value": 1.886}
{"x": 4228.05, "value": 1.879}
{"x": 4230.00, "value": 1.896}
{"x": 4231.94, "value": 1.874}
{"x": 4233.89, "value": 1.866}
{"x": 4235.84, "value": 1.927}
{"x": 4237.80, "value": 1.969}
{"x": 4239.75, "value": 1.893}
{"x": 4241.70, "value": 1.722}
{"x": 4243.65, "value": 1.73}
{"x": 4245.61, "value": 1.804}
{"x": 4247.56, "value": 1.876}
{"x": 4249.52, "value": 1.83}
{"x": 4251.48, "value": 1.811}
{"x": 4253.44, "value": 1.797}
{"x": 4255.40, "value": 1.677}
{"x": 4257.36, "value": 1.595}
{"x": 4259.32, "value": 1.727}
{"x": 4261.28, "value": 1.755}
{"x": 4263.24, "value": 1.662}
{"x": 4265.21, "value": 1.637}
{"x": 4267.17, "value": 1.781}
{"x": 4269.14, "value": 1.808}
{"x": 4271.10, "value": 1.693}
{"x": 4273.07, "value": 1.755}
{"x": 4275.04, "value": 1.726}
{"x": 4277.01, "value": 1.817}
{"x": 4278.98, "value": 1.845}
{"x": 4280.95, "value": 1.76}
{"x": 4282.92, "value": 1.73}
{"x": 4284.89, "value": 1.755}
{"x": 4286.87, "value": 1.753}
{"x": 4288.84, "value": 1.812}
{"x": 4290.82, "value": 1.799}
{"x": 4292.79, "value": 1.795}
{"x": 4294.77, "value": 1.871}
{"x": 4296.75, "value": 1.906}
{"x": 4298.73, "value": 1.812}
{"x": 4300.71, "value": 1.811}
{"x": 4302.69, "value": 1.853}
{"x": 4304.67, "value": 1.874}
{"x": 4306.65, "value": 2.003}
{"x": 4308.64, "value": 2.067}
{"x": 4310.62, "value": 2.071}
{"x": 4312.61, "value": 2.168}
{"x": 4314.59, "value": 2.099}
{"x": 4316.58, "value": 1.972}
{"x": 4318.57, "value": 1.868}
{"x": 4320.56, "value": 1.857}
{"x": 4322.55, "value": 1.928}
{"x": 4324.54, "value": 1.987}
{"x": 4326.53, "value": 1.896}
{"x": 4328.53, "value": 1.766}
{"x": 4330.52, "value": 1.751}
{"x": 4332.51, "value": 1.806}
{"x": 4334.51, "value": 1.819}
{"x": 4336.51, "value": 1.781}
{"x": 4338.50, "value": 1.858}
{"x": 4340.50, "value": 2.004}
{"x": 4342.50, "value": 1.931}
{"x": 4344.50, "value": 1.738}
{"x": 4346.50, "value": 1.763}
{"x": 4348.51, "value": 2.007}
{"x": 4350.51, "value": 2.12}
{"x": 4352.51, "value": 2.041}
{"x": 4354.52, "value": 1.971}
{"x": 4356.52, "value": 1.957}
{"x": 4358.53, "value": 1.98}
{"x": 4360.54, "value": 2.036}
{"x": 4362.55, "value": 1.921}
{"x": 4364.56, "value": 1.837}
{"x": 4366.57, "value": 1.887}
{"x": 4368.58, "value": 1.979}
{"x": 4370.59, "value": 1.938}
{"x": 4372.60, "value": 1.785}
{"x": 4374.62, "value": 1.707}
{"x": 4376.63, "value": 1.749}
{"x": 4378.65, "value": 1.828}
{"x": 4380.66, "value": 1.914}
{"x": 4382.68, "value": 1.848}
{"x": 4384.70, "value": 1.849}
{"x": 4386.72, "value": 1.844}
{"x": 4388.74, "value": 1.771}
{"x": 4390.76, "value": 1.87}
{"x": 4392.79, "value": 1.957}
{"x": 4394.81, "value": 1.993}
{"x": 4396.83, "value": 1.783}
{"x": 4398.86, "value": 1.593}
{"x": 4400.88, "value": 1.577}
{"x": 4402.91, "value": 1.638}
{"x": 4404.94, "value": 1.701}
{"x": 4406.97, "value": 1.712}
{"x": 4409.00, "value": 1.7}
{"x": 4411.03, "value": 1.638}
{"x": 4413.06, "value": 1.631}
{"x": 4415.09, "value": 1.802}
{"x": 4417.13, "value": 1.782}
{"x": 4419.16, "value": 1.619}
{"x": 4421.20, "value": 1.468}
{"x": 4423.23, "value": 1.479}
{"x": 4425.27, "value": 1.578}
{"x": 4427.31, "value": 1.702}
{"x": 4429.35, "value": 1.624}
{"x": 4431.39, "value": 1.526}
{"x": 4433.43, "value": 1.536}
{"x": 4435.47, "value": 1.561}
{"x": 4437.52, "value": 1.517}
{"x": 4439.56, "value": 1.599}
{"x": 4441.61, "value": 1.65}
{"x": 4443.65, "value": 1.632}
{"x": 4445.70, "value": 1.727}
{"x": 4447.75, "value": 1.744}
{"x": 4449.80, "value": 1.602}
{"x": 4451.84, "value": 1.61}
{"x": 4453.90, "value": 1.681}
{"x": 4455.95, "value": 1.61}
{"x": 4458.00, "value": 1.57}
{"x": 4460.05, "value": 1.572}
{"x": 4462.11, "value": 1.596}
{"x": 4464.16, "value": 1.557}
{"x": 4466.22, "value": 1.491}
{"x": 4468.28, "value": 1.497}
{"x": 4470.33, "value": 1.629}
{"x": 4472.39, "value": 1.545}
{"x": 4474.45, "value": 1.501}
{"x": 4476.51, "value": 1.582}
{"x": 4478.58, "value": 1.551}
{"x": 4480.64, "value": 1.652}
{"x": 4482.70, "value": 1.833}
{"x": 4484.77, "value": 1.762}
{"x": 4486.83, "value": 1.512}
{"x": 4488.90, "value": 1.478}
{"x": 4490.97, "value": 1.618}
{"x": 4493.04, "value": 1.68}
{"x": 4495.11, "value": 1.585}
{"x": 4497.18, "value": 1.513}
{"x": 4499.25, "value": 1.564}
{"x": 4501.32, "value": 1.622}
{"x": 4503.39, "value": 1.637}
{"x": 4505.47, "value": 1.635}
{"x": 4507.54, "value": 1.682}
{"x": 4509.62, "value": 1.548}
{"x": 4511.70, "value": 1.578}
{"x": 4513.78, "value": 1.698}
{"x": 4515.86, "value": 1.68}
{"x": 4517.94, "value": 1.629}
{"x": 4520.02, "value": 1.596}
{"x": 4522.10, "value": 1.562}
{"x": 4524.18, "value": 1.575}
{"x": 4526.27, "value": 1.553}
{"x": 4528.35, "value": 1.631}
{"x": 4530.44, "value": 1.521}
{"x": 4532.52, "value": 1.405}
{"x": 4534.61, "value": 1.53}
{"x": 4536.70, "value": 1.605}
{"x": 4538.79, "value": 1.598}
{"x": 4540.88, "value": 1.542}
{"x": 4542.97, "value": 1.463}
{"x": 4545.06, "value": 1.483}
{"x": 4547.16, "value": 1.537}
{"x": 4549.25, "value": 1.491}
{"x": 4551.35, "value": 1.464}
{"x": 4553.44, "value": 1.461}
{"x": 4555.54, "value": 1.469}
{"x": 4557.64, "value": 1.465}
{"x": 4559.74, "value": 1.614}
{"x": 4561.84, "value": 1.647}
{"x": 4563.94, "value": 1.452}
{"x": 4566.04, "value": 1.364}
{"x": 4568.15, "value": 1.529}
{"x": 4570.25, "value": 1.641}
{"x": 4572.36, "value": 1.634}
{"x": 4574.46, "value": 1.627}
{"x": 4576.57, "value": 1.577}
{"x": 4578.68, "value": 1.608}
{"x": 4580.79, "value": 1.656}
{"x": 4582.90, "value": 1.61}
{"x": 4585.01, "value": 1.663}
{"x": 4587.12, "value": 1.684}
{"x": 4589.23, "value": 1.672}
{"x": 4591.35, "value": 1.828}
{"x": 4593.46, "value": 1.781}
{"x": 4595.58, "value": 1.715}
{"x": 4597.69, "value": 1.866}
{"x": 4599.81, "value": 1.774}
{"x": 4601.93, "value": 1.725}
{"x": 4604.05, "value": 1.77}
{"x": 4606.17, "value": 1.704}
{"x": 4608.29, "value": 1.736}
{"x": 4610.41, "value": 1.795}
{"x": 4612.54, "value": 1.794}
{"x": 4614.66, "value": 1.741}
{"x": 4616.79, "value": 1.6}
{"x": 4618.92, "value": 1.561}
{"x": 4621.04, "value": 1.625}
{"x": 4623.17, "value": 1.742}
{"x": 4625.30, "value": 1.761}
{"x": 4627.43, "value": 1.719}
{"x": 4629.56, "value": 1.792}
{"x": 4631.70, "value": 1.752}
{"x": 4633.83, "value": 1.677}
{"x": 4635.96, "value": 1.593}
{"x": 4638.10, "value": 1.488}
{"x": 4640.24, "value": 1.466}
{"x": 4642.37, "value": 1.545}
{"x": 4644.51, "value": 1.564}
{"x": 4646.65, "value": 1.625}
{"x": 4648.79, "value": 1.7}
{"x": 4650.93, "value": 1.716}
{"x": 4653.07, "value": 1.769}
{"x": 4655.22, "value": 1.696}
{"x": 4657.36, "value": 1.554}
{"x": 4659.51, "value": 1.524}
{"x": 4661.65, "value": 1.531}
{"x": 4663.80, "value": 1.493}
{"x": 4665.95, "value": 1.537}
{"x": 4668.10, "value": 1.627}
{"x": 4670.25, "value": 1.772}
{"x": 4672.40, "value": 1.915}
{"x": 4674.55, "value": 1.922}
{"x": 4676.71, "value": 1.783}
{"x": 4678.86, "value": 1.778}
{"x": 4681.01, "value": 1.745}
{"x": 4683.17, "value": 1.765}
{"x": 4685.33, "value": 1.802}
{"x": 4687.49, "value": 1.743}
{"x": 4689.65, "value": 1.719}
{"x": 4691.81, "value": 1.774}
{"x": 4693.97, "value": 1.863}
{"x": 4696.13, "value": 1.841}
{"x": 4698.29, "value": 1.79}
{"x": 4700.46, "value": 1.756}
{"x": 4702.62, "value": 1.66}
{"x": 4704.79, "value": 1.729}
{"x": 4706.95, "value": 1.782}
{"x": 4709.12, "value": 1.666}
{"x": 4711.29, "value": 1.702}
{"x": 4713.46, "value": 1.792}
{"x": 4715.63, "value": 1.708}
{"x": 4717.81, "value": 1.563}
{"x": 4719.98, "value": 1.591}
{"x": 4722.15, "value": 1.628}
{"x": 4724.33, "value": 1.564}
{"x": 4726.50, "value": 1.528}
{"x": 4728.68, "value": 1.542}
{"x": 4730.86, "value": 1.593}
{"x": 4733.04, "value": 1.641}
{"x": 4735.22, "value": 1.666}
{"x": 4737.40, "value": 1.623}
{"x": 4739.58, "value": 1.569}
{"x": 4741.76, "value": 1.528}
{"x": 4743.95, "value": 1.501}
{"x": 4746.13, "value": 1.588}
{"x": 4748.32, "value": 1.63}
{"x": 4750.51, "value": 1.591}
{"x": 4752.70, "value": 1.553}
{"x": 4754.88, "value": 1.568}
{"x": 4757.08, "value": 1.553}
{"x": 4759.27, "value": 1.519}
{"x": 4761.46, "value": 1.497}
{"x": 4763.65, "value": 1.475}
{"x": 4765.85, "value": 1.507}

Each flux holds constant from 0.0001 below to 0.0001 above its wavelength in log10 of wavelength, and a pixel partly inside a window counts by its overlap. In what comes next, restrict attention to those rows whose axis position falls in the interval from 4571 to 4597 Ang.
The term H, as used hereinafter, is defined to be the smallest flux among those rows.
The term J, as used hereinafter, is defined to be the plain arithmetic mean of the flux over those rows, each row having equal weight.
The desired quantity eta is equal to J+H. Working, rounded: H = 1.577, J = 1.67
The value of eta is 3.25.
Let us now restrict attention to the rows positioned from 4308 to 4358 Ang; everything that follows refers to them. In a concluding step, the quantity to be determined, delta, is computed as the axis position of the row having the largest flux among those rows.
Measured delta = 4312.61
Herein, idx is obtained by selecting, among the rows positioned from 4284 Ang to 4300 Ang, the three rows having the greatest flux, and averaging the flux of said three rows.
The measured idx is 1.86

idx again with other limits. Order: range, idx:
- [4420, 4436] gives 1.63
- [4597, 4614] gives 1.82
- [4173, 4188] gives 2.31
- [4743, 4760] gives 1.60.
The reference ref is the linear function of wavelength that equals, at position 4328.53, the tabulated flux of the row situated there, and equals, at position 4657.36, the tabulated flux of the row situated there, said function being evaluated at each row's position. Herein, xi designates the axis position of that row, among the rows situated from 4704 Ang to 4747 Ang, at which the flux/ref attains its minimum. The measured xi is 4743.95 Ang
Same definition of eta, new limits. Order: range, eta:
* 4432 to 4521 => 3.08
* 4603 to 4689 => 3.15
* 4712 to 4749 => 3.10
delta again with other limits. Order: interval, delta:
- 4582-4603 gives 4597.69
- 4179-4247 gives 4179.65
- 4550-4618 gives 4597.69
